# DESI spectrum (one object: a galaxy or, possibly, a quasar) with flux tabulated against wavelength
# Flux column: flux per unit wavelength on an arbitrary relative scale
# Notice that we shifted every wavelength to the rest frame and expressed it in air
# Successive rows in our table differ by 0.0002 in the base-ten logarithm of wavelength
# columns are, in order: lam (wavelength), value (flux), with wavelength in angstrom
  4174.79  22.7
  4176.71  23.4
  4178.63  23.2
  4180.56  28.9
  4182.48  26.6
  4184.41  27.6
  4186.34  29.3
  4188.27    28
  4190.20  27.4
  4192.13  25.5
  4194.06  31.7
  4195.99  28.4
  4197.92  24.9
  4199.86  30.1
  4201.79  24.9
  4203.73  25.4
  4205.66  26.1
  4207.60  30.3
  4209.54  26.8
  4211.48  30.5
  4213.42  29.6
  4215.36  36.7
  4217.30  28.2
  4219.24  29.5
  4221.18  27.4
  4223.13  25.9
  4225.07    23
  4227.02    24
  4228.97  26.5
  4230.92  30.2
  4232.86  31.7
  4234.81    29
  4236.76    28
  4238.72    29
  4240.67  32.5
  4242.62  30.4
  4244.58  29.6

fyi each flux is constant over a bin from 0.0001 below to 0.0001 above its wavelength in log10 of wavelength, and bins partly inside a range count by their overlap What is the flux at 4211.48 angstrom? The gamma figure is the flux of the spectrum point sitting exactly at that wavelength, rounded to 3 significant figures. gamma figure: 30.5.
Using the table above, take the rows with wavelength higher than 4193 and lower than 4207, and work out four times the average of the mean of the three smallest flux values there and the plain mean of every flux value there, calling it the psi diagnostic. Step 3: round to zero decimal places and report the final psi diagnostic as 105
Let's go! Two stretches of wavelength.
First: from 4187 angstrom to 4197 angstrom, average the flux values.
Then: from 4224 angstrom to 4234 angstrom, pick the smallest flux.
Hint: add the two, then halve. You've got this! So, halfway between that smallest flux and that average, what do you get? 25.6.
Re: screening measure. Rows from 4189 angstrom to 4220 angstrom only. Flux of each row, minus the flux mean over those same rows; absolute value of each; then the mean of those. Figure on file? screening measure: 2.36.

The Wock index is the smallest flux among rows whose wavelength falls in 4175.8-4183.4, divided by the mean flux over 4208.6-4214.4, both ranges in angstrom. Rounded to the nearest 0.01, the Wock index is 0.80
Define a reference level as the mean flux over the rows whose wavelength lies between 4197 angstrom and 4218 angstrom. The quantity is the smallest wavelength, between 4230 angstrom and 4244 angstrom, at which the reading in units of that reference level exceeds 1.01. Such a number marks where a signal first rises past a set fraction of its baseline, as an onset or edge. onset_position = 4230.92 angstrom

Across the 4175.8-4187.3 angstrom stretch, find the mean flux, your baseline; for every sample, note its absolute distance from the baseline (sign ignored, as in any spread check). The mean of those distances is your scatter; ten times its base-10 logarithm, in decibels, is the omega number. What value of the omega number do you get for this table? 3.29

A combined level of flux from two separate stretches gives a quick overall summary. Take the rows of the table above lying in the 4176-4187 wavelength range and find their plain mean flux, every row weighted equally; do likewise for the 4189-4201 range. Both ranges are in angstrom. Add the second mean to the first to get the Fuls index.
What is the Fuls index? 54.5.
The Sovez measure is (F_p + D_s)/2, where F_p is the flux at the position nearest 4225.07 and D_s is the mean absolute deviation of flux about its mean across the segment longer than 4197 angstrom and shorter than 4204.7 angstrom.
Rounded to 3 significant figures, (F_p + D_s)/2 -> 12.4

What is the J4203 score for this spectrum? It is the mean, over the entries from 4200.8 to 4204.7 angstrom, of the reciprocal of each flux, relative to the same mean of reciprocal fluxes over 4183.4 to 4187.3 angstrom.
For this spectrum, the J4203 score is 1.1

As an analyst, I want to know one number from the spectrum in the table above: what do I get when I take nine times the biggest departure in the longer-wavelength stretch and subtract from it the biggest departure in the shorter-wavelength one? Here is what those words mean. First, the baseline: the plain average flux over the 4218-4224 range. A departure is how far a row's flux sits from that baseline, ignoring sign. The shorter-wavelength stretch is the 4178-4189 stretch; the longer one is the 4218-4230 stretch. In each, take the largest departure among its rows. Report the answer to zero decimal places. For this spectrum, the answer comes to 37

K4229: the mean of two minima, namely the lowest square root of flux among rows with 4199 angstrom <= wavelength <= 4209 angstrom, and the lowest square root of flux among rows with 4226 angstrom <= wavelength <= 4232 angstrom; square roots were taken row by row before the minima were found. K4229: 4.94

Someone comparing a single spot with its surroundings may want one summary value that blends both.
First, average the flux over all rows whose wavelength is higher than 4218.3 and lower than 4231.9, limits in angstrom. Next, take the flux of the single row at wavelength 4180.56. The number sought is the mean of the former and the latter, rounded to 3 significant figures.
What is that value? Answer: 27.8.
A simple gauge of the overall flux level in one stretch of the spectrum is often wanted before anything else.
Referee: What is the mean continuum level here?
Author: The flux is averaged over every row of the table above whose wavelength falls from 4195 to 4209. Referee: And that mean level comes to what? 27.2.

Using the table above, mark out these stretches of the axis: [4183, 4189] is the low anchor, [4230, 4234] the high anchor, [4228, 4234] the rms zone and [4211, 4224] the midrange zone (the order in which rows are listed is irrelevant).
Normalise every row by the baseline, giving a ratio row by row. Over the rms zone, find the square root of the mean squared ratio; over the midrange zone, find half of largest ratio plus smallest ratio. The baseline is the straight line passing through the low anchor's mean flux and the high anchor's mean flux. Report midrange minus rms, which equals 0.08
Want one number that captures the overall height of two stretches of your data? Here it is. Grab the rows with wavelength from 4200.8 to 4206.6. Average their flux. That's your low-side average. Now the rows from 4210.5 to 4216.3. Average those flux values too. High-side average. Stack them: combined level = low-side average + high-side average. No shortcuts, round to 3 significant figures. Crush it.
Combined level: 57.7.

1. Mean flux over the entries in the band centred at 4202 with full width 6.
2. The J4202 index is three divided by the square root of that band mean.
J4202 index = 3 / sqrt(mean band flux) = 0.580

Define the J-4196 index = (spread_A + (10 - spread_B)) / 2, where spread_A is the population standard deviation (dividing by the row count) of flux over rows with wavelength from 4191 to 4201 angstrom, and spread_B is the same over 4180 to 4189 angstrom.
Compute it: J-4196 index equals 5.8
